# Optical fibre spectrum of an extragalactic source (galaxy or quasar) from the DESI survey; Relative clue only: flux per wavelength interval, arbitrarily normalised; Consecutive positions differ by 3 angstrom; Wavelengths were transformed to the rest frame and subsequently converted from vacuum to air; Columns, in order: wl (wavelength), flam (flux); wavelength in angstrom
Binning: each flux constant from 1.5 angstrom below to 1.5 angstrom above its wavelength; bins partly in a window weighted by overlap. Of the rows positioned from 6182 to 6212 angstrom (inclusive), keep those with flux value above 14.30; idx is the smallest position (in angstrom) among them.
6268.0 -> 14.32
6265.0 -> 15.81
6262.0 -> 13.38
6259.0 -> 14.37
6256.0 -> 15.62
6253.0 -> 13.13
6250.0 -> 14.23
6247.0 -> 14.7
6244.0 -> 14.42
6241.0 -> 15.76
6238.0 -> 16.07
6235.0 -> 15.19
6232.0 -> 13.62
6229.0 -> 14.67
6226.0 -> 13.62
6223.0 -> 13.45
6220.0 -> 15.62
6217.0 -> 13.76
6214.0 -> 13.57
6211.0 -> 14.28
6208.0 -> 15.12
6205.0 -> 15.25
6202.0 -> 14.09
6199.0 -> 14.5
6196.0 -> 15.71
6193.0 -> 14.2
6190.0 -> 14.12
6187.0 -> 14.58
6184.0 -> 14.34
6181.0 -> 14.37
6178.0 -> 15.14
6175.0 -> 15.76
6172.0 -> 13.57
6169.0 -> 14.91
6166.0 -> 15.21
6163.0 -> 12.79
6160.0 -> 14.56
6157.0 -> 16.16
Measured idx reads 6184.0 angstrom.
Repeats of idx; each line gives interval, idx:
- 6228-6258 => 6229.0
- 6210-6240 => 6220.0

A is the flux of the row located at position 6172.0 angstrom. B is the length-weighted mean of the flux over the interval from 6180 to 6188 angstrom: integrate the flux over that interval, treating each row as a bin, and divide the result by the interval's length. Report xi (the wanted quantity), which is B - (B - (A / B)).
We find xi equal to 0.94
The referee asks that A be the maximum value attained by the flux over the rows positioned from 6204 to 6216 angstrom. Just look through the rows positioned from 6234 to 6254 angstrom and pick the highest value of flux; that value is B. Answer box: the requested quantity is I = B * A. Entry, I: 245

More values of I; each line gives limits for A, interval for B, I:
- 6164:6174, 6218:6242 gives 244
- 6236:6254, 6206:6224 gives 251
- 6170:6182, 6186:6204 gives 248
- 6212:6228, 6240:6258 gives 246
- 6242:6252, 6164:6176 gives 232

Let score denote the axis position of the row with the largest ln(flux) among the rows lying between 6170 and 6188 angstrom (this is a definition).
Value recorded 6175.0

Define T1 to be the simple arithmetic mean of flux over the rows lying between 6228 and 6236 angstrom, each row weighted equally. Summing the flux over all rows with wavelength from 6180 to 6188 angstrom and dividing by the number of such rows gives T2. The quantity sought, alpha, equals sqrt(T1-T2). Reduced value 0.3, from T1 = 14.5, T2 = 14.43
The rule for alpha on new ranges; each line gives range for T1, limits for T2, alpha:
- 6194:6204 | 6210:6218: 0.9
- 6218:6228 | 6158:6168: 0.2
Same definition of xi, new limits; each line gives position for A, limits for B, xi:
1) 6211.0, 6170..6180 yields 0.96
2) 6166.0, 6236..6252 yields 1.02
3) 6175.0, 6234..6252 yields 1.05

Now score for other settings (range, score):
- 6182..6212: 6196.0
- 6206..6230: 6220.0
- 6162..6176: 6175.0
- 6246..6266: 6265.0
